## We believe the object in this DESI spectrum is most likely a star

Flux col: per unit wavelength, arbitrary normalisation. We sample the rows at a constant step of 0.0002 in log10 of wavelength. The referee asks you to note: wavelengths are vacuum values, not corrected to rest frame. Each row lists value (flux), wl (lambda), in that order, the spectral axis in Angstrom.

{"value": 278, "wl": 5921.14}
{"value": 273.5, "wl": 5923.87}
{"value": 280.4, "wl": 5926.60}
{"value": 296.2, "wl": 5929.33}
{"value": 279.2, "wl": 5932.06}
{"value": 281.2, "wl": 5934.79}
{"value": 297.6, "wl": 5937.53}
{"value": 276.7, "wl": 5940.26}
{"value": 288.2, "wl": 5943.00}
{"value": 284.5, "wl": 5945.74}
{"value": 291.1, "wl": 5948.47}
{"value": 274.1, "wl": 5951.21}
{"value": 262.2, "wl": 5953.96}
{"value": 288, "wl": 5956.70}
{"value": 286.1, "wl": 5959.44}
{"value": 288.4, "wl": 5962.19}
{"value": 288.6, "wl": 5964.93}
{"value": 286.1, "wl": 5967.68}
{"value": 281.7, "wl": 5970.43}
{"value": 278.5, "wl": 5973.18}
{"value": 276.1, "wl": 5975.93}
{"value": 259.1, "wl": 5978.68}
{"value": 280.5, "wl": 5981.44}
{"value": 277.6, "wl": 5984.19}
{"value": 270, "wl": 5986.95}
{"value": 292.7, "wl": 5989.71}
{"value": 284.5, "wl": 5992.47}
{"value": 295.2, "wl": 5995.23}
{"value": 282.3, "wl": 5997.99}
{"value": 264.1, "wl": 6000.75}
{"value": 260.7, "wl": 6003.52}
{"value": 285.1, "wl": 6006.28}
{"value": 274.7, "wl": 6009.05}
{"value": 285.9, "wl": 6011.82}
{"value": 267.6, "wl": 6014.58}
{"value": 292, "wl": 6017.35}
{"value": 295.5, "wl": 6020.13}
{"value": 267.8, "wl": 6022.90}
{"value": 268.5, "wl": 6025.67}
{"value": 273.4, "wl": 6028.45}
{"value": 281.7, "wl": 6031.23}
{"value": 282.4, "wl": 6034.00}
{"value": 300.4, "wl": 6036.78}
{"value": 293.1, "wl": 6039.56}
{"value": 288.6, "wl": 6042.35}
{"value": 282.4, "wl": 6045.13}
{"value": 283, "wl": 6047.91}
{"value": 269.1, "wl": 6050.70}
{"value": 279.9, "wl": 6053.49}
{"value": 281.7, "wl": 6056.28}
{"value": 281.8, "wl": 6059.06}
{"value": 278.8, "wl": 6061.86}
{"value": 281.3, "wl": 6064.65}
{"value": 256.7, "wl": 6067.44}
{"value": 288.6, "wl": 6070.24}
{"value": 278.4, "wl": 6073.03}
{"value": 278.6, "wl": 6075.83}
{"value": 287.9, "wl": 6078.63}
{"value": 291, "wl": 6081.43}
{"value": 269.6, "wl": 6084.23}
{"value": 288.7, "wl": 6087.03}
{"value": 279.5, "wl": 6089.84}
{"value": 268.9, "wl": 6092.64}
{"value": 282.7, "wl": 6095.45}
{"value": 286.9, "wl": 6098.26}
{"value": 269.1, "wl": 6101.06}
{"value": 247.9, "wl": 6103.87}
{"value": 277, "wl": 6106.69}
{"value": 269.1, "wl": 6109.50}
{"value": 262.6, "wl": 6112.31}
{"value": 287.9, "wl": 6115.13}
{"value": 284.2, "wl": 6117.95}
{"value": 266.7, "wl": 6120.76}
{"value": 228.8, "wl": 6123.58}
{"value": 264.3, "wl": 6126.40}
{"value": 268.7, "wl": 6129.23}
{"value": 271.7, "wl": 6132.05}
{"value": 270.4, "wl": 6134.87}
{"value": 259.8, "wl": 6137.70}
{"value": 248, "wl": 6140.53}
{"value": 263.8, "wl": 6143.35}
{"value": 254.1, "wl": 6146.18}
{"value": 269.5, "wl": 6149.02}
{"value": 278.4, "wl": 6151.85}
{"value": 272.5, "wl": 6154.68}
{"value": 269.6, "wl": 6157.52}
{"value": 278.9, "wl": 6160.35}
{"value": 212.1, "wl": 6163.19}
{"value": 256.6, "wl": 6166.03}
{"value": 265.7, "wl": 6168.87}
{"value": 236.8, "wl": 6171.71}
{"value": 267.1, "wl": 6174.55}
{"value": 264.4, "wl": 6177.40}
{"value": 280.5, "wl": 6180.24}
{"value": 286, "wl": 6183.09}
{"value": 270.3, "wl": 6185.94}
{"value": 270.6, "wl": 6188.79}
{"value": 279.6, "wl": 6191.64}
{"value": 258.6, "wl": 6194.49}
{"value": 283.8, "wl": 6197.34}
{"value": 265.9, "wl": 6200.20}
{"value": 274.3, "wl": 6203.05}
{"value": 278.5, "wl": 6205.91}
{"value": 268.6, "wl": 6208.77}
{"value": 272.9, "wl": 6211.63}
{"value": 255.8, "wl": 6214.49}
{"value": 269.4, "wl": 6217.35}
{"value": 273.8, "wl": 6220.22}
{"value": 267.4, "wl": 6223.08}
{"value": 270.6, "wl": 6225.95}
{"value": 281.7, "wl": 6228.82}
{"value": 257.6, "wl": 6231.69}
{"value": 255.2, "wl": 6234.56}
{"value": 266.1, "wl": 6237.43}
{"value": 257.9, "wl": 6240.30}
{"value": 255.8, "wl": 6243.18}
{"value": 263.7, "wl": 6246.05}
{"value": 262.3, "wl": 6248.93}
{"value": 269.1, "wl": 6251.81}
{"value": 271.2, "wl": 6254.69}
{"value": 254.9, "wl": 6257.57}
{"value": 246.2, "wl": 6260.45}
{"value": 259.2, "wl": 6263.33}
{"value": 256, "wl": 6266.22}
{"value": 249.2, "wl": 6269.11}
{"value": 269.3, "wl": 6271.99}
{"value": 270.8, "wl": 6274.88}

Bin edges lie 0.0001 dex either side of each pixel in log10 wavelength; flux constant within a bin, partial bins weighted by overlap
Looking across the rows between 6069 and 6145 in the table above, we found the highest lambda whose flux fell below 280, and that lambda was 6143.35 Angstrom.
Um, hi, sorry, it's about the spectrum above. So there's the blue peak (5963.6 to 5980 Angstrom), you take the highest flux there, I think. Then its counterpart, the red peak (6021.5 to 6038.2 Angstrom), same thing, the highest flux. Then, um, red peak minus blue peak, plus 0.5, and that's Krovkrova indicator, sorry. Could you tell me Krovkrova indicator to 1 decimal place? 12.3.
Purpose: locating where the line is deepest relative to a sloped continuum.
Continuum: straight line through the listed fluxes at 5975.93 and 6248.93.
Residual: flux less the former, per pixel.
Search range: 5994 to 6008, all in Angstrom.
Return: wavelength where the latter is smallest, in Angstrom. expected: 6003.52 Angstrom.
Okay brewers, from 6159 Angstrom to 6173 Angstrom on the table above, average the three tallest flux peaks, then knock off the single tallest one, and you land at -11.8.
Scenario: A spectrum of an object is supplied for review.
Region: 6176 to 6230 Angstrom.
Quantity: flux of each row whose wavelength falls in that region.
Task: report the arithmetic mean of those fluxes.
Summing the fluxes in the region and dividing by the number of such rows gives 272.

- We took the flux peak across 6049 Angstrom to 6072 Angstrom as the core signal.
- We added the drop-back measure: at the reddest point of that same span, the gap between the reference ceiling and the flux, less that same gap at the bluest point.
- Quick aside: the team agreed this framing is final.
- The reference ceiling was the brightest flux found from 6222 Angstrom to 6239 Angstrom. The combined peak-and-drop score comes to 269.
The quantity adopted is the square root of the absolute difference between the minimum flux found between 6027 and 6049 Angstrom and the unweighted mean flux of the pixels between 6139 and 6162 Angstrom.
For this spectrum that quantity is 3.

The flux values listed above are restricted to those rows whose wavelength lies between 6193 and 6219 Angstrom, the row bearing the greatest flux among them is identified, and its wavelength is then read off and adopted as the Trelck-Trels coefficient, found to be 6197.34 Angstrom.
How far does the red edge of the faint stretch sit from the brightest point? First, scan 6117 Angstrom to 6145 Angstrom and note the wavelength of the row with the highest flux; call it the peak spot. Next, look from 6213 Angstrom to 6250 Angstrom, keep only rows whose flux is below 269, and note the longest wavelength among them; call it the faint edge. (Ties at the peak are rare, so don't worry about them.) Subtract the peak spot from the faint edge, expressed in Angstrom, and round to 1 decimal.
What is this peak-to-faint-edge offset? 131.0 Angstrom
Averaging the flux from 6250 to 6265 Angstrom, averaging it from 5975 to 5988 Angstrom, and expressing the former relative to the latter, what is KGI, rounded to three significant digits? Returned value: 0.954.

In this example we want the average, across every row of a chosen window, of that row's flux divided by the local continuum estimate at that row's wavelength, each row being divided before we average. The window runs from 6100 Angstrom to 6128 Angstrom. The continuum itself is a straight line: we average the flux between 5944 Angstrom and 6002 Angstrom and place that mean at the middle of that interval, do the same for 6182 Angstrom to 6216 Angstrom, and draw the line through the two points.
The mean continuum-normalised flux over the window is 0.97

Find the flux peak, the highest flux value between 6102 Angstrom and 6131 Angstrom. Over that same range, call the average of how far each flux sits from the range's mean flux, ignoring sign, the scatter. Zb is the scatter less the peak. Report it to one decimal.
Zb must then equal -276.0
